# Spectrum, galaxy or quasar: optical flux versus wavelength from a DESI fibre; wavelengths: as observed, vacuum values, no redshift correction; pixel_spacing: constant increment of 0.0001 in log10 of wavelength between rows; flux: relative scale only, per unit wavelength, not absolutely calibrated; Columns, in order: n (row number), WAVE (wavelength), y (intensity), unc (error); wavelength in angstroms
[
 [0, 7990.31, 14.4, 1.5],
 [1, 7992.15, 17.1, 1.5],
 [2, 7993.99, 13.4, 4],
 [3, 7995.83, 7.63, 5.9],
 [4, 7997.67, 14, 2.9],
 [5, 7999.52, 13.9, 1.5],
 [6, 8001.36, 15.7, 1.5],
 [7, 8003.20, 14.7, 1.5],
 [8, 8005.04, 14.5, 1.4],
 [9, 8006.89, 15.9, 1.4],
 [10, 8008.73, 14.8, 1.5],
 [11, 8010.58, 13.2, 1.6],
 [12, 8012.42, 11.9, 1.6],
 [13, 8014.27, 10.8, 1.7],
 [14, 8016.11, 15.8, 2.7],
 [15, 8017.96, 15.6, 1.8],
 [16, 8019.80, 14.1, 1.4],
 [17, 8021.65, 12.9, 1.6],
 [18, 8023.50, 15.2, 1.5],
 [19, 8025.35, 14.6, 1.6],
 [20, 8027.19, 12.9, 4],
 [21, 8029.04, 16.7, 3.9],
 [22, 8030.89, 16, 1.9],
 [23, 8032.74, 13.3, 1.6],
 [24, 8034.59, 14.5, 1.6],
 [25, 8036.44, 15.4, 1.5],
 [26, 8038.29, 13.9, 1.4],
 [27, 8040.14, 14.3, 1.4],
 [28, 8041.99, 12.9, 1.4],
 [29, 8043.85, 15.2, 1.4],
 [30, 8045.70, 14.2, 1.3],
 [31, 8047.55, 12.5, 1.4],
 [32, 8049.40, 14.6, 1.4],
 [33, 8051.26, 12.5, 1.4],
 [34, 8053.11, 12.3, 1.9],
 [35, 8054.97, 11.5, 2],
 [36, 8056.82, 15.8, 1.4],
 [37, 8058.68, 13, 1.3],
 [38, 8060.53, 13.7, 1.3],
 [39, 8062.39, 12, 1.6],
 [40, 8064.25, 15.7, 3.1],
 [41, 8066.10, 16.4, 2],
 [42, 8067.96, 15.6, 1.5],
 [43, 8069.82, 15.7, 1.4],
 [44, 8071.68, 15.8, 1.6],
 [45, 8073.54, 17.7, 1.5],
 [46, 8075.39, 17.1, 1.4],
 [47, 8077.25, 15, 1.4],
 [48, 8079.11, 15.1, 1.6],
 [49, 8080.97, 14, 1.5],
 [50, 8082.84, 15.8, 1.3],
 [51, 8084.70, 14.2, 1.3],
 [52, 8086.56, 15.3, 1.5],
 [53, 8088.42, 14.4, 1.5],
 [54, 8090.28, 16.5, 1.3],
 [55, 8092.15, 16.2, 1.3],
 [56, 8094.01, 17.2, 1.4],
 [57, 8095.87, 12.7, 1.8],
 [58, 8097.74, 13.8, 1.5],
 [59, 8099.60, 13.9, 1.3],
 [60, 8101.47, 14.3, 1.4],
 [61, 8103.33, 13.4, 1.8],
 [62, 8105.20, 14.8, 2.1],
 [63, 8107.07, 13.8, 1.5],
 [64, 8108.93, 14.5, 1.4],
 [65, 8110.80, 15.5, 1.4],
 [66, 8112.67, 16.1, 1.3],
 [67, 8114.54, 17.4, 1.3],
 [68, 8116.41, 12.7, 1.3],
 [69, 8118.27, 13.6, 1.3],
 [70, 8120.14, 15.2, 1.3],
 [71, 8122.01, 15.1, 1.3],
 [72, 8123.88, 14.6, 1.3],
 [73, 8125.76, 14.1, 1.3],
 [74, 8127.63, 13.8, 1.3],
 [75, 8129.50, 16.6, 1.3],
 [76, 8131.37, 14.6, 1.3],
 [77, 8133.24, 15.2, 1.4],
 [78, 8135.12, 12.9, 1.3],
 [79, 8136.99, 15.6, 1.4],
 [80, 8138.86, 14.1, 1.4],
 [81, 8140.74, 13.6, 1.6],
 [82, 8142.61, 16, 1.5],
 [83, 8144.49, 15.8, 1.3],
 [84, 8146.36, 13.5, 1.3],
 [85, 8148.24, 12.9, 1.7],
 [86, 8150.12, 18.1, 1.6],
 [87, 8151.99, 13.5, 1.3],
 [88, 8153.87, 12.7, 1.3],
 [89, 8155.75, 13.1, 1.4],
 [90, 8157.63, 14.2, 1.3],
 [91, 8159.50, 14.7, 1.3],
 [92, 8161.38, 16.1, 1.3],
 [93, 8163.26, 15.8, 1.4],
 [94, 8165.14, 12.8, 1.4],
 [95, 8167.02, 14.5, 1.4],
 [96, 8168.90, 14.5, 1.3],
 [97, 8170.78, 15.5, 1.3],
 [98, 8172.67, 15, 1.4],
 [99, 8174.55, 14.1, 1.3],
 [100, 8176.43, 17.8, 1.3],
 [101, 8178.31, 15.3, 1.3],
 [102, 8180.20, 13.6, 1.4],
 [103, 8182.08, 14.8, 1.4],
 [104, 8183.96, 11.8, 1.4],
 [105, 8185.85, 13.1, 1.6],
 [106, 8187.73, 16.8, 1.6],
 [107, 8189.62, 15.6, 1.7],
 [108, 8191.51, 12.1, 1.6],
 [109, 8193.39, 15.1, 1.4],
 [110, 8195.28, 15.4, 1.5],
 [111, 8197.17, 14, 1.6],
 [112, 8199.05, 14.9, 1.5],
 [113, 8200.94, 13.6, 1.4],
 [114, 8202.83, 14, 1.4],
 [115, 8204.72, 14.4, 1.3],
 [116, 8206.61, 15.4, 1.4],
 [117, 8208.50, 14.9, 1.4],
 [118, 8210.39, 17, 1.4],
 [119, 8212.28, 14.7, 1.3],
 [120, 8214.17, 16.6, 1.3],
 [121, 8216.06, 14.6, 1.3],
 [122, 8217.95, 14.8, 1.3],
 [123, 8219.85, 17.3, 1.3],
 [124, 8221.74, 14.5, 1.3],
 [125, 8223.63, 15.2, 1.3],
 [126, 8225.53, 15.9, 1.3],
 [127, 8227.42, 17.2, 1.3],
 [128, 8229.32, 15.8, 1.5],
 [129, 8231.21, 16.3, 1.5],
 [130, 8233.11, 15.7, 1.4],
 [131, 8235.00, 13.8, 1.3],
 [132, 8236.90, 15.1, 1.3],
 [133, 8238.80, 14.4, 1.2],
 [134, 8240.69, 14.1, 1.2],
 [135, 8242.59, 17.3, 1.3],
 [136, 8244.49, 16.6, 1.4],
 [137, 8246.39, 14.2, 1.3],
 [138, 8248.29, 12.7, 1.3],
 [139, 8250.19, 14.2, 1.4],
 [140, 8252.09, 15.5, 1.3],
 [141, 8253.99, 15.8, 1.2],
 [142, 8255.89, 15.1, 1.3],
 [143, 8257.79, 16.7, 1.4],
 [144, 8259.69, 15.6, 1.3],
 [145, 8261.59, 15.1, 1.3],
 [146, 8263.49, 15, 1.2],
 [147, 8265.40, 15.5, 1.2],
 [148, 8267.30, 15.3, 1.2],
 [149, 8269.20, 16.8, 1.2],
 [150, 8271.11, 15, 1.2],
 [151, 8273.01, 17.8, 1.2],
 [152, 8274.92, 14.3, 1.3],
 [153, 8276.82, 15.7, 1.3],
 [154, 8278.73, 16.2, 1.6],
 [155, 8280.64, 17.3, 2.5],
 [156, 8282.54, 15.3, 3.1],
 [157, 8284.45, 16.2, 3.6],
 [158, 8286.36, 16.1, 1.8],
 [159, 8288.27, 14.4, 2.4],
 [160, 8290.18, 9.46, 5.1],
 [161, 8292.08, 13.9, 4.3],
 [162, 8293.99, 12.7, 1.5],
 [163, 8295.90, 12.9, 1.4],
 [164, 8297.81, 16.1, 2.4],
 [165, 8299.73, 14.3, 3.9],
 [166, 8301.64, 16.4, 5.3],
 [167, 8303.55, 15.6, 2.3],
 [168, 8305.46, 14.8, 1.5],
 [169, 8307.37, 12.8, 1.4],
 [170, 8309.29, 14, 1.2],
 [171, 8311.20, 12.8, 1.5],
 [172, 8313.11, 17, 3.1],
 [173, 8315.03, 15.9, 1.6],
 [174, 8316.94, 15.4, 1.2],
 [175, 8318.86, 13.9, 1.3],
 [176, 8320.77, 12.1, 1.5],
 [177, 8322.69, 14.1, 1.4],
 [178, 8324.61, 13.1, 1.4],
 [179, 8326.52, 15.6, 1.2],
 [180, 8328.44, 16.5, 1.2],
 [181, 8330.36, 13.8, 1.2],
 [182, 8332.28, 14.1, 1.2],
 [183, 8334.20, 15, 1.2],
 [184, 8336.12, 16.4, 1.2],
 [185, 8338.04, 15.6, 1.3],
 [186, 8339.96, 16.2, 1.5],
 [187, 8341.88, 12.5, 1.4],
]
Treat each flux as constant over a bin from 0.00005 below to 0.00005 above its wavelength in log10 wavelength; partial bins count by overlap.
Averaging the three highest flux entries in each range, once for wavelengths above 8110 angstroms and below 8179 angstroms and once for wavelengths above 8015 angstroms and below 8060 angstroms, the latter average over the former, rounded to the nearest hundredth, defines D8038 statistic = 0.91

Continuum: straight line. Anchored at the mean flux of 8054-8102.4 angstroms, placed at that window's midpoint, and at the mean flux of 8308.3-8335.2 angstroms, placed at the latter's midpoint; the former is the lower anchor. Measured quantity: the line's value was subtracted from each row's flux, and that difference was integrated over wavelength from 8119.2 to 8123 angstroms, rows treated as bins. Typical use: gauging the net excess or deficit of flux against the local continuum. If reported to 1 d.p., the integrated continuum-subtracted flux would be 1.1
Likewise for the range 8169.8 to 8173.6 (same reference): 1.8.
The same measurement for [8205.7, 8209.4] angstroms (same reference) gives 1.6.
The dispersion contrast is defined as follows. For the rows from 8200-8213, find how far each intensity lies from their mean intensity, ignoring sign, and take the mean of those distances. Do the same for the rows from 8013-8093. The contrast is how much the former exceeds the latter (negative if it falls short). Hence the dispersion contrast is -0.50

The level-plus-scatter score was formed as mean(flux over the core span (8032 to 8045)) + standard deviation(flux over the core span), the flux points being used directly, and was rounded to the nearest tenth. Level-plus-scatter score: 15.1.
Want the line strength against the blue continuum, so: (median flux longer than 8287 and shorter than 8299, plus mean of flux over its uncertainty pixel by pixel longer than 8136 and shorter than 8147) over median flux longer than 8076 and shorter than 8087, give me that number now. 1.59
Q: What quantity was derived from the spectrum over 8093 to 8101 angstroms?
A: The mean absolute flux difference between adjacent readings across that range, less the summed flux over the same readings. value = -55.7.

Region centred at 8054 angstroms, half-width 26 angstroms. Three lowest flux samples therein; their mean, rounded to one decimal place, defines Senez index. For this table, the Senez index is 11.9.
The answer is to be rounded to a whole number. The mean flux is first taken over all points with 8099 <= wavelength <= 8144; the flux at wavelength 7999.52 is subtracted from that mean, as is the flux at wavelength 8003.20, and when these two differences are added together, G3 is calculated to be 1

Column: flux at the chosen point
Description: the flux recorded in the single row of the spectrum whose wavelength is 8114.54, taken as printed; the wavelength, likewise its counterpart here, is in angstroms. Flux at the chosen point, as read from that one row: 17.4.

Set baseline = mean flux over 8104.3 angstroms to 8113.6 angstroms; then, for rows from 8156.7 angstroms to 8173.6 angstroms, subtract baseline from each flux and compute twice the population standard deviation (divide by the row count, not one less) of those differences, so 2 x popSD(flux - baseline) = 1.86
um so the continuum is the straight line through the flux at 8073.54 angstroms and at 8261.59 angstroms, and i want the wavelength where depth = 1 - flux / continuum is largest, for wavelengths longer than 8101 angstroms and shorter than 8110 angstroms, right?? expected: 8103.33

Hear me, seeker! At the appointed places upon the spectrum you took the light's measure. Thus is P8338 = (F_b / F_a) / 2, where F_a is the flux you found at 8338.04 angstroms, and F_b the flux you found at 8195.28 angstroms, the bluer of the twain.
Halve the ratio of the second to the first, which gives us 0.49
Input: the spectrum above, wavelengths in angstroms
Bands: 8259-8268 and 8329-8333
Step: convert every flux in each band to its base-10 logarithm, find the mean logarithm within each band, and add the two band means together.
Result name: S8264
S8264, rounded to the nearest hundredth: 2.33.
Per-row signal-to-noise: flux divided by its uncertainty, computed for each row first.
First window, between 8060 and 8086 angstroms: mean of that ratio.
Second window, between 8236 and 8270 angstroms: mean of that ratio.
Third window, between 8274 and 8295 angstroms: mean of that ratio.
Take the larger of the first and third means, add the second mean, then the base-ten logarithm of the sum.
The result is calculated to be 1.34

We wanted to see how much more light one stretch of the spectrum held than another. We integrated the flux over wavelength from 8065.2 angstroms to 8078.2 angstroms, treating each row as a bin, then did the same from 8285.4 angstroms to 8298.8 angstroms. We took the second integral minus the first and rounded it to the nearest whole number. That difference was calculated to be -28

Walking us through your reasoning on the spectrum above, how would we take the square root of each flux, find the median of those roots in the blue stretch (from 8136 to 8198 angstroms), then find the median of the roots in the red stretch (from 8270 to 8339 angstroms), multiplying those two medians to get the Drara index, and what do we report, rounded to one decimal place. 14.7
